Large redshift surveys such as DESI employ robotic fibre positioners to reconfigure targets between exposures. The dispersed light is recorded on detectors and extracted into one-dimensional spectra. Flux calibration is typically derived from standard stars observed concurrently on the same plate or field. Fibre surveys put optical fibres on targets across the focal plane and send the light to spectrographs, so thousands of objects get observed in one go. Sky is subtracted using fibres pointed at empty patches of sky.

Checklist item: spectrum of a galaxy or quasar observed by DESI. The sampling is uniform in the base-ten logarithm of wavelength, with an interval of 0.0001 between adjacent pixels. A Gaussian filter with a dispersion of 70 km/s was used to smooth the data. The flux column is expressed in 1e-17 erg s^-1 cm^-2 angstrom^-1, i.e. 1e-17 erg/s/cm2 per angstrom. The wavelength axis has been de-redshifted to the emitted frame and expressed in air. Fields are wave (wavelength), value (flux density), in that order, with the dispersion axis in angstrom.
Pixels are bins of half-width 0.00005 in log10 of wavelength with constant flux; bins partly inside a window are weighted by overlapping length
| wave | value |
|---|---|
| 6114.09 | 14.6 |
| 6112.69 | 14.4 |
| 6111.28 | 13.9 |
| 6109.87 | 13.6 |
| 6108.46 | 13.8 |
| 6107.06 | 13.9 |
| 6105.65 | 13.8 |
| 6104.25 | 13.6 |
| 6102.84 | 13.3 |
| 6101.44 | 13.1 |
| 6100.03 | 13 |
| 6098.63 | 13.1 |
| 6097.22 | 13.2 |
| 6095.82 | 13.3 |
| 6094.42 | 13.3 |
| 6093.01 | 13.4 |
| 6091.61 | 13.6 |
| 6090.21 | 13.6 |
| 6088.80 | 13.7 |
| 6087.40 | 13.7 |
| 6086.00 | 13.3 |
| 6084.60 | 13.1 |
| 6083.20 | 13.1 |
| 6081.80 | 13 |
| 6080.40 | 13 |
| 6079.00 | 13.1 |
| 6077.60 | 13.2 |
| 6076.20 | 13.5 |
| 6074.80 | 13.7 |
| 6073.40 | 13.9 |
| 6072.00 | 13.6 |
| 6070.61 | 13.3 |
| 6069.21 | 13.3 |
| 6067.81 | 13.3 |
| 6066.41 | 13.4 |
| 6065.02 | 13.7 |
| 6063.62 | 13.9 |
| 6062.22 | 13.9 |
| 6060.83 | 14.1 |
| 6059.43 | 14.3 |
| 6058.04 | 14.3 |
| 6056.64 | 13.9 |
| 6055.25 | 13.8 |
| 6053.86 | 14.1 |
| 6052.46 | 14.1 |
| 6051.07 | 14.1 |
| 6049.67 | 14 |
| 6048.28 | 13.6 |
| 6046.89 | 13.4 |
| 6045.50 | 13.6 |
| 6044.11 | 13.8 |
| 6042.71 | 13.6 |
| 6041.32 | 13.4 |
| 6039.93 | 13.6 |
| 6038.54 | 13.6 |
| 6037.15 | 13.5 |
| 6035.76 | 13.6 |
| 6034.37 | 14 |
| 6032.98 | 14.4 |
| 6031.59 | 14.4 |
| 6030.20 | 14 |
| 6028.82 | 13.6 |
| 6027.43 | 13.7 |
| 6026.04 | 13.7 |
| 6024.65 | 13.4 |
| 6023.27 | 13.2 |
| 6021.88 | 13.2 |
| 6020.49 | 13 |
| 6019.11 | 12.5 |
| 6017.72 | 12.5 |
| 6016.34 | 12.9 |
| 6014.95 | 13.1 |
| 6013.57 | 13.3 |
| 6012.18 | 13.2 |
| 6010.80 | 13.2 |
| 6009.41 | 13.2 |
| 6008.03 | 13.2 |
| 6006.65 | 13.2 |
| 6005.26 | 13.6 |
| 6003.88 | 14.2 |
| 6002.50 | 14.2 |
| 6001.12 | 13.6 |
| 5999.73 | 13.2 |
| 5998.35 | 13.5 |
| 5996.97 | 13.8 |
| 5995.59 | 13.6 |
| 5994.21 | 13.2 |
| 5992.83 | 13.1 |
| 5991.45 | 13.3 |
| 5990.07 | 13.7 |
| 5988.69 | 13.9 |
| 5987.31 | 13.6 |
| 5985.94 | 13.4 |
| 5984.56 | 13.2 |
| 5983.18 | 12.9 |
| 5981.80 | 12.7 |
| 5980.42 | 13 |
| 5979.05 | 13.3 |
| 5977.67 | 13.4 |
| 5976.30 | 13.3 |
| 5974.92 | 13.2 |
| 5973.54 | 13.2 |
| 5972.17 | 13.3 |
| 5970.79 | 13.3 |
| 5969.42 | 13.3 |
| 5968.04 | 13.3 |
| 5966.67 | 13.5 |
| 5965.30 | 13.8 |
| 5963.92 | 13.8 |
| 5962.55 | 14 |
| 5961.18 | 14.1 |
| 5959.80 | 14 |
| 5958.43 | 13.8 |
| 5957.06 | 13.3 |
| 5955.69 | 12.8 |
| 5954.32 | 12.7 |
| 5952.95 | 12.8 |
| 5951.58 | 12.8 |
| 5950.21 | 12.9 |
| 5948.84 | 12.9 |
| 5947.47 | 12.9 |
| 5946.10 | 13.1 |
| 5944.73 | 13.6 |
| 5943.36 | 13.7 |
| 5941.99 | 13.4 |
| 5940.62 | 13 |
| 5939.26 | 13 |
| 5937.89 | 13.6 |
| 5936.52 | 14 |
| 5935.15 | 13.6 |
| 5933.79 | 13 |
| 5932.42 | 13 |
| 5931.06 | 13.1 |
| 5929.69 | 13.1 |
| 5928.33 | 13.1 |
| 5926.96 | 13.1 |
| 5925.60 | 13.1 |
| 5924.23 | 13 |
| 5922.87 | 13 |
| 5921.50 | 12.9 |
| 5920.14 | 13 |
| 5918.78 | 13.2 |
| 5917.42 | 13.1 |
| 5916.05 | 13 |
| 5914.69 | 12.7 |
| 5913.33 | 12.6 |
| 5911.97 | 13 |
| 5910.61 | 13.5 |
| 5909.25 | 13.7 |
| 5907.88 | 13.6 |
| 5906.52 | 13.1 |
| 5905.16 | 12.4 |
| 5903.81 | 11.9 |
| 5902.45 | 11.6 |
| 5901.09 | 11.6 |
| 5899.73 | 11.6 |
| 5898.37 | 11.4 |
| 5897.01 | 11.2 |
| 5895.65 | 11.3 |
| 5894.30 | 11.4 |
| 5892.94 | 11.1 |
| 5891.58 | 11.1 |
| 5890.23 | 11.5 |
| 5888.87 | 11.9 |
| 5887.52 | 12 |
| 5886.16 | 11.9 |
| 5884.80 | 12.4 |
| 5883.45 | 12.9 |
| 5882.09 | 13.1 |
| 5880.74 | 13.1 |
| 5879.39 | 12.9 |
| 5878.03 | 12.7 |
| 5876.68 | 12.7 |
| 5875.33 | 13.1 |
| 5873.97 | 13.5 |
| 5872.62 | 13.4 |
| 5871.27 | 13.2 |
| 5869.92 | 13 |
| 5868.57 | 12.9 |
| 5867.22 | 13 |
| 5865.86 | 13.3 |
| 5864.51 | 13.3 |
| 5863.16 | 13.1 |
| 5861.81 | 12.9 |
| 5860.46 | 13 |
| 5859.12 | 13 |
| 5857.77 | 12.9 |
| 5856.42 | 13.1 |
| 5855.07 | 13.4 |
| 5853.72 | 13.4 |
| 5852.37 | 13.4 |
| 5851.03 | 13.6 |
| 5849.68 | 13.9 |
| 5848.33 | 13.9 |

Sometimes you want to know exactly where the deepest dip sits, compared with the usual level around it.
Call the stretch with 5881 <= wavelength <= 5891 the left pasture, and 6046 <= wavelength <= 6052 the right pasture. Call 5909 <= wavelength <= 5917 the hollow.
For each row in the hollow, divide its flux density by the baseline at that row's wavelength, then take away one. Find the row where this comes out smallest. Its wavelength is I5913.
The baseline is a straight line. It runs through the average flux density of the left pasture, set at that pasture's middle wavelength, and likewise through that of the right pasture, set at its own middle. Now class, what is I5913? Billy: 5913.33 angstrom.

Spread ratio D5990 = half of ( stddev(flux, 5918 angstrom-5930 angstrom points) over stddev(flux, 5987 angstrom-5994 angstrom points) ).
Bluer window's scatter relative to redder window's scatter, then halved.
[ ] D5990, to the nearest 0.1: 0.1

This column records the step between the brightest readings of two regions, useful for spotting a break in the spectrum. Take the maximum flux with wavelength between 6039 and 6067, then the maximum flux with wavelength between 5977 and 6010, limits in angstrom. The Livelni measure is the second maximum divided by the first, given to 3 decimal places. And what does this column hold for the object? 0.993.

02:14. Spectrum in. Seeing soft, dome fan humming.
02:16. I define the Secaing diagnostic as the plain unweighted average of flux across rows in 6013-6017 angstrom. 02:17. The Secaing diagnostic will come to 13.1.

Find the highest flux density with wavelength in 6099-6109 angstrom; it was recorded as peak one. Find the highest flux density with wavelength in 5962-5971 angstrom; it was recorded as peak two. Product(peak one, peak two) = 195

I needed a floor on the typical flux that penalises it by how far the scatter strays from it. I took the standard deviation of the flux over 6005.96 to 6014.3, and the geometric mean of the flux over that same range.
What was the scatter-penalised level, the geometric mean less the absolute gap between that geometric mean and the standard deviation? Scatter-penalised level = 0.04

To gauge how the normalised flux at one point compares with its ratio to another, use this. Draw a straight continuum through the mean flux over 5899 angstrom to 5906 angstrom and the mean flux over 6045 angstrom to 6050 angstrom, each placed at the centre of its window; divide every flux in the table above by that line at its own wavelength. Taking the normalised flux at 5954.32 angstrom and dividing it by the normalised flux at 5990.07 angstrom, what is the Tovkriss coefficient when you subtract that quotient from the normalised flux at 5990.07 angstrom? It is 0.10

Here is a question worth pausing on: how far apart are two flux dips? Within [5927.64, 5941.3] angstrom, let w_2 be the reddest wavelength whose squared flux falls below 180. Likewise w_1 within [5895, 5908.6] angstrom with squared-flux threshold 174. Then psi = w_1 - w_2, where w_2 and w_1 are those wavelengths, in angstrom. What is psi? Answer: -34.1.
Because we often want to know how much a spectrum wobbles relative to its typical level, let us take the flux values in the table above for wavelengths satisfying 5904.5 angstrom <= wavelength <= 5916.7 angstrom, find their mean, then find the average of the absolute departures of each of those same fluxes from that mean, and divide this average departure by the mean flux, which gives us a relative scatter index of 0.0278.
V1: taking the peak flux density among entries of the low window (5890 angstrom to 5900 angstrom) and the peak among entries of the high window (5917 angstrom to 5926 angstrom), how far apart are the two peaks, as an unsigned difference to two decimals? 1.60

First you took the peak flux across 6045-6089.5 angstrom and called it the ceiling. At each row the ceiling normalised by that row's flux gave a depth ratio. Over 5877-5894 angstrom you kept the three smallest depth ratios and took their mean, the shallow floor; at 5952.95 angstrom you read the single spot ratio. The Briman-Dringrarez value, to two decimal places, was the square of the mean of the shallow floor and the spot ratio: 1.23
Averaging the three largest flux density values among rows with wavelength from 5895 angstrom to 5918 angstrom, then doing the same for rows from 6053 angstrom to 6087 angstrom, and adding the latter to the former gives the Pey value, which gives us 27.8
